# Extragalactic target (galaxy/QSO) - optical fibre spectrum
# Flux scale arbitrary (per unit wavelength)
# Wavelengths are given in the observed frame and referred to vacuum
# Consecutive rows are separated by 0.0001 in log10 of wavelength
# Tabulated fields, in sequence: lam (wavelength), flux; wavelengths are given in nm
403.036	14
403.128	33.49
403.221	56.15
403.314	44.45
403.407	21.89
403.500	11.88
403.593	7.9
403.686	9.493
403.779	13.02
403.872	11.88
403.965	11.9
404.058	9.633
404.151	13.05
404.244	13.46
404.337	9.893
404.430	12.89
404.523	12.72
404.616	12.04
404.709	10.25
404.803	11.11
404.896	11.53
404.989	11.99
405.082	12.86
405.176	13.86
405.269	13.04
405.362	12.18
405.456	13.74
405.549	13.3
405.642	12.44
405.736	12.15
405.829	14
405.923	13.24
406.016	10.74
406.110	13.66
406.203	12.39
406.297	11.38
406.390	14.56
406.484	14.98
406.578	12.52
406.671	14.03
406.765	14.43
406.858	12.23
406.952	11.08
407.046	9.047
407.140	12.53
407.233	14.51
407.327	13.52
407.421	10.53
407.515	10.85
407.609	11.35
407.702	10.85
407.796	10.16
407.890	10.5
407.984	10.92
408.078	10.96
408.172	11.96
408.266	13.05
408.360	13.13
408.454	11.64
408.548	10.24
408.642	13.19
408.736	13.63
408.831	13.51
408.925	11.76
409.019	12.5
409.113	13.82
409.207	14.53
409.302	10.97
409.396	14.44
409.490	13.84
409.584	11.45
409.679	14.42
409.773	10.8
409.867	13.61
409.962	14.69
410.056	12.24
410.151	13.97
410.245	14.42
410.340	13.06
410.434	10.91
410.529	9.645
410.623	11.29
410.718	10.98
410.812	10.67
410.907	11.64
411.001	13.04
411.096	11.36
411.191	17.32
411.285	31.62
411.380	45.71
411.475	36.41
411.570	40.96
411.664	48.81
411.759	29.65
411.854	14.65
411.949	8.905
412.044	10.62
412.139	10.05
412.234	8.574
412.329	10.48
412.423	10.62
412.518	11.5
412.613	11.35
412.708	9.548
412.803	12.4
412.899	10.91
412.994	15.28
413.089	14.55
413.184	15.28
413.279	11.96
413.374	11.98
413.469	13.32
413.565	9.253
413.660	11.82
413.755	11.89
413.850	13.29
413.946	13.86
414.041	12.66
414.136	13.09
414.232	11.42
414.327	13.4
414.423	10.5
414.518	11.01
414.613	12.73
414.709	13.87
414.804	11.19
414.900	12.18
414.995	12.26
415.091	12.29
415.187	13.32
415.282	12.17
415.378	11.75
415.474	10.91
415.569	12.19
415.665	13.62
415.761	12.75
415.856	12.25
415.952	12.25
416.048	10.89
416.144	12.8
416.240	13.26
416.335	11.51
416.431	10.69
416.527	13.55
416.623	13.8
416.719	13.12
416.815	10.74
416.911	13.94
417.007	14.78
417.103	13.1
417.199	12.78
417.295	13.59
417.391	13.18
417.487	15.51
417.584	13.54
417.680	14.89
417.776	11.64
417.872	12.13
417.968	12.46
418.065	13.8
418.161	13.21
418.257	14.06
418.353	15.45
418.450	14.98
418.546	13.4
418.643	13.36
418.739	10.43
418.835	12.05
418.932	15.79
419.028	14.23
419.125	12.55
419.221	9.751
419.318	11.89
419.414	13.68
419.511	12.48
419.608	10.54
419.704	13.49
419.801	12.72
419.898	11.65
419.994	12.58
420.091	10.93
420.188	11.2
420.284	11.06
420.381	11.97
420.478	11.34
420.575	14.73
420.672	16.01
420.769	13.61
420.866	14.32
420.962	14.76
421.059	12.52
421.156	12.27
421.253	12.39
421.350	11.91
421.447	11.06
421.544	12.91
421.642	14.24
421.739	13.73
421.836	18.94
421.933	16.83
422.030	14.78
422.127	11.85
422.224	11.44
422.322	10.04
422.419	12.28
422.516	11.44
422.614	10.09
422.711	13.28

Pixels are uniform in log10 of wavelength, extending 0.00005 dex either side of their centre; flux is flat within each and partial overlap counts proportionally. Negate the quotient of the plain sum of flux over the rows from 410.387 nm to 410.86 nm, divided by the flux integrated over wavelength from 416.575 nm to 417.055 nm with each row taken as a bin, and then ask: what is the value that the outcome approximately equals -8.4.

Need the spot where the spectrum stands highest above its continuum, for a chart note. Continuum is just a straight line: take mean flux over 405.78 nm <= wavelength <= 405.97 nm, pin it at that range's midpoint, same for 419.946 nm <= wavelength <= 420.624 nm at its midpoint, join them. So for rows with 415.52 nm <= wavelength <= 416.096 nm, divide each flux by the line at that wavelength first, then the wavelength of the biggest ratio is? 415.665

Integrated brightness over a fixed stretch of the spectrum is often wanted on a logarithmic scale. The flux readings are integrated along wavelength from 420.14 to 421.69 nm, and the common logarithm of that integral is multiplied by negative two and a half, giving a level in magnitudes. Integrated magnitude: -3.25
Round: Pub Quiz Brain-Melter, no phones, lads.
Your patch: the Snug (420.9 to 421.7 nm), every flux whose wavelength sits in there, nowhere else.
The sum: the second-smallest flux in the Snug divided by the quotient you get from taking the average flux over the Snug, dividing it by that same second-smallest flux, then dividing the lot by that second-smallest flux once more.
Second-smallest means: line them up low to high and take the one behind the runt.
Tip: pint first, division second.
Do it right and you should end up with 132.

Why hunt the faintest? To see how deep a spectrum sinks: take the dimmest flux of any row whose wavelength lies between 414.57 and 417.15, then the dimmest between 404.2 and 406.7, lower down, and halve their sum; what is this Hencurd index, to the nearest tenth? 10.3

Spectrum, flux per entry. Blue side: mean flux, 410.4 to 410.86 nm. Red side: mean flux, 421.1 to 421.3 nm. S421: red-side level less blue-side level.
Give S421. 1.6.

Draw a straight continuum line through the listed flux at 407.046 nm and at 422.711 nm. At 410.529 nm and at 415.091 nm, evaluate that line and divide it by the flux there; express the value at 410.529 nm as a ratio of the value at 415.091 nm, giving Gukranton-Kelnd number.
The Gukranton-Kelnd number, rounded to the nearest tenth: 1.1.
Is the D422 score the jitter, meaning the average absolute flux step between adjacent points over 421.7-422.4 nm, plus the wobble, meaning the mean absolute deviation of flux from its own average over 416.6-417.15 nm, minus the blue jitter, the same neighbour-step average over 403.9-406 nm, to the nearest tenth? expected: 2.0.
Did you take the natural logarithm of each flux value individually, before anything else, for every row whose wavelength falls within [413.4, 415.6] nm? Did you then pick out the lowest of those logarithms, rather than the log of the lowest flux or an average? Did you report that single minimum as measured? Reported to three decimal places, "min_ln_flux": 2.225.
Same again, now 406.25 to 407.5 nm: 2.202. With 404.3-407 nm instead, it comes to 2.292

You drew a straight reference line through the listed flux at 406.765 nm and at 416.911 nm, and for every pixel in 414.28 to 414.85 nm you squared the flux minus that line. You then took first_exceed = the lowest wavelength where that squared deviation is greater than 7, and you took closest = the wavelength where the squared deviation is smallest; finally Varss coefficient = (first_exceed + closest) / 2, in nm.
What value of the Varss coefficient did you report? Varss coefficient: 414.57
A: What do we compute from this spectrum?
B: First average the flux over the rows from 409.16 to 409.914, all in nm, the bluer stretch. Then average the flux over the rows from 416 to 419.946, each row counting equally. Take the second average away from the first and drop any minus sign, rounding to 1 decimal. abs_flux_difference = 0.0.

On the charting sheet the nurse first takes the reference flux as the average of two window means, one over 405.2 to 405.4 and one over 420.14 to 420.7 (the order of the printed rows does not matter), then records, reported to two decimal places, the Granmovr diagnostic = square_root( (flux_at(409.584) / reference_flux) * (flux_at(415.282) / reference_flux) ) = 0.93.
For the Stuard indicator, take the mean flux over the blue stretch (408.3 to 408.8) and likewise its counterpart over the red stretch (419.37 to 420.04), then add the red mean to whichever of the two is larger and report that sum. 24.9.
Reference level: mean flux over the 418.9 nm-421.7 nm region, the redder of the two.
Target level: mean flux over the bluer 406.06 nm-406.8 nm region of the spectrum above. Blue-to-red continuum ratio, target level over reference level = 1.06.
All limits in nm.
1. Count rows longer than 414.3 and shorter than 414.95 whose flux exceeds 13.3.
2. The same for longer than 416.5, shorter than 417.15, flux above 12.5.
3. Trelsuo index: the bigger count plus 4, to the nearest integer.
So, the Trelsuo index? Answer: 10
